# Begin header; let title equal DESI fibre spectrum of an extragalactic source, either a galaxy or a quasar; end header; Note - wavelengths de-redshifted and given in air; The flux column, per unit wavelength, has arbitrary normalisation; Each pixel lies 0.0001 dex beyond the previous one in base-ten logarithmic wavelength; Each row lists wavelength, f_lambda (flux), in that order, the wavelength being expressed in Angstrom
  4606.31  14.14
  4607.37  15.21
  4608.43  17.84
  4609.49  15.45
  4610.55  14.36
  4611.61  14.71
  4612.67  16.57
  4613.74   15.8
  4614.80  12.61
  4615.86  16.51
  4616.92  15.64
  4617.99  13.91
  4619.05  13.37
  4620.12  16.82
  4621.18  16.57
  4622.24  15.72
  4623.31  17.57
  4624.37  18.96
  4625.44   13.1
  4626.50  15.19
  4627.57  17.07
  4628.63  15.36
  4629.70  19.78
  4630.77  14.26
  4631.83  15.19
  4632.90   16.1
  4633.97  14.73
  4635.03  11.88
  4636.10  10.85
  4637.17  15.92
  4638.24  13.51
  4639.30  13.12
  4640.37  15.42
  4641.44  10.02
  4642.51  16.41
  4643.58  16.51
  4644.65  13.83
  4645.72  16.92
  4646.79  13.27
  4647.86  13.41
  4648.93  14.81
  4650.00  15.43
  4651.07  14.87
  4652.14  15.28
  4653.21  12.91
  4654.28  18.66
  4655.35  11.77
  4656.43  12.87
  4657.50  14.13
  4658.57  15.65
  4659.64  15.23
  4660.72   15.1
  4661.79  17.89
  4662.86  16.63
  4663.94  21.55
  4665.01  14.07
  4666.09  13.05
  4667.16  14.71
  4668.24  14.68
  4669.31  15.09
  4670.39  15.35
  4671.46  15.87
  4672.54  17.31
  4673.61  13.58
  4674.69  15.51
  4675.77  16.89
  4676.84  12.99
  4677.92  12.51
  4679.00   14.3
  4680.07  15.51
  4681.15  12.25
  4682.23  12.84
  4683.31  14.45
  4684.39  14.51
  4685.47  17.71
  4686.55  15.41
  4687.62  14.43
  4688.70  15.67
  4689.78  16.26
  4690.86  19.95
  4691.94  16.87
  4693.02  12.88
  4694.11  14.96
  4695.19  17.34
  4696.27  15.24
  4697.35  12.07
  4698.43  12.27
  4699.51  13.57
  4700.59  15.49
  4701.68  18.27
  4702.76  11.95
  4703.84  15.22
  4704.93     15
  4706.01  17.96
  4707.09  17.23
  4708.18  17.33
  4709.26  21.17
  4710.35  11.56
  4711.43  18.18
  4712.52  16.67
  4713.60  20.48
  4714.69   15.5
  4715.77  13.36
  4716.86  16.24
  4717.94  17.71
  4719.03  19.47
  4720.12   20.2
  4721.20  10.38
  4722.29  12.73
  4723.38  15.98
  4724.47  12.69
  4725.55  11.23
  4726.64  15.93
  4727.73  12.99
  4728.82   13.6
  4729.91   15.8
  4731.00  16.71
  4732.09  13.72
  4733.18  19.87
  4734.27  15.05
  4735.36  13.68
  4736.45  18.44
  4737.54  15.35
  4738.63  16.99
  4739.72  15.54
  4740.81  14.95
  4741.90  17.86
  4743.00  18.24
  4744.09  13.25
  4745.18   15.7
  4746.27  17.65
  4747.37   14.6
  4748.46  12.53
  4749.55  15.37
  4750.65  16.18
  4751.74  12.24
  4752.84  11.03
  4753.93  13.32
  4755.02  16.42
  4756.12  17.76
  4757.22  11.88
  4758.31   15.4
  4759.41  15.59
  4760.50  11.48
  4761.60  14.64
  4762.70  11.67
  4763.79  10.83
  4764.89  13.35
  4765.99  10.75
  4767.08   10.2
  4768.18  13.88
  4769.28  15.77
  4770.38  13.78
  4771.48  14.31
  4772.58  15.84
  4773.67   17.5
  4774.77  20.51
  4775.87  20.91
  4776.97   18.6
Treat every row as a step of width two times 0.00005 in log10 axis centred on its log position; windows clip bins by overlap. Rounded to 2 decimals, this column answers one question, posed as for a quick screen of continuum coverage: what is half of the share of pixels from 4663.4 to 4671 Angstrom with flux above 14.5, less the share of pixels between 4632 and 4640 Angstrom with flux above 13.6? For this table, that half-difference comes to 0.14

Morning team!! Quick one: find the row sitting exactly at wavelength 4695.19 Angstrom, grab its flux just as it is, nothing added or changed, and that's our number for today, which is 17.34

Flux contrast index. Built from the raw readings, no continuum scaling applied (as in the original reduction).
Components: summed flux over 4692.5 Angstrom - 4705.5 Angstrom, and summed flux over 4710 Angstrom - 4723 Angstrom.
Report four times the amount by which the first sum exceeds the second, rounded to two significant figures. -73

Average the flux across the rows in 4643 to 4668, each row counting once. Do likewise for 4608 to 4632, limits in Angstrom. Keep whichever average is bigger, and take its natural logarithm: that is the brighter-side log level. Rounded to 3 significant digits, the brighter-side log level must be 2.76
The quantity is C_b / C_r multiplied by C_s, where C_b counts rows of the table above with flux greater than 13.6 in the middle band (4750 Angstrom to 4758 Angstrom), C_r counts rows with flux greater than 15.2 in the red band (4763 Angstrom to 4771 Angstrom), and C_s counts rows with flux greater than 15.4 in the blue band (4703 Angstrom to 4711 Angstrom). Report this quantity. 12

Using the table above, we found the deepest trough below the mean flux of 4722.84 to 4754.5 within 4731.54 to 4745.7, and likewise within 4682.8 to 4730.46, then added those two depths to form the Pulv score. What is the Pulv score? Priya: 6.5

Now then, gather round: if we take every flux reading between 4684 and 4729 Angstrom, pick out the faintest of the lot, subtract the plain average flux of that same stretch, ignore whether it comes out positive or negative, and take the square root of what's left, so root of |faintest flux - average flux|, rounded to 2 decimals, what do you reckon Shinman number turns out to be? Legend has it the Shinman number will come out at 2.28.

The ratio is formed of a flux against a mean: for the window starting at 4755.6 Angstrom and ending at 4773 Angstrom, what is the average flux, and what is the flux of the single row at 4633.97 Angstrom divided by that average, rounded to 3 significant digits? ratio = 1.09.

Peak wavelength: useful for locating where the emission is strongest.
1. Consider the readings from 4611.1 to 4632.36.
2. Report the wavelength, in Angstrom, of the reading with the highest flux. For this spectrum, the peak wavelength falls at 4629.70 Angstrom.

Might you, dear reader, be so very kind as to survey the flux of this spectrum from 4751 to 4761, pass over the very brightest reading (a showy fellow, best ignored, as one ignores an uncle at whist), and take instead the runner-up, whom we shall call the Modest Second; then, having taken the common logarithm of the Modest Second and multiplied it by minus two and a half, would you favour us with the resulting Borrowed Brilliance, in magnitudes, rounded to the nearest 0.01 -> -3.04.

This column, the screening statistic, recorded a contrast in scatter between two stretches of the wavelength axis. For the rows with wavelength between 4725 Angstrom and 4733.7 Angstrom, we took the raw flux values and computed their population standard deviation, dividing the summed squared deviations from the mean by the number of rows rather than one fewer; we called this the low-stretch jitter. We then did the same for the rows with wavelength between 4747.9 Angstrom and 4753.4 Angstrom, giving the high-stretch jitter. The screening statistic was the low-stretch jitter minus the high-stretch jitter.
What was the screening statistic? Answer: 0.53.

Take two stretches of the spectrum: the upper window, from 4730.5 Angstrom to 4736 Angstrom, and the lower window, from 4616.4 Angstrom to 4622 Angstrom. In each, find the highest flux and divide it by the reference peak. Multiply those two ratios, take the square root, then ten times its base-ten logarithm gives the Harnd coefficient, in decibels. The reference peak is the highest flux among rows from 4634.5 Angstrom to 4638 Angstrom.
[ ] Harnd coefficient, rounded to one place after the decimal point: 0.6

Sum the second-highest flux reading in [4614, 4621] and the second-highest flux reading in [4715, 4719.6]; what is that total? 34.2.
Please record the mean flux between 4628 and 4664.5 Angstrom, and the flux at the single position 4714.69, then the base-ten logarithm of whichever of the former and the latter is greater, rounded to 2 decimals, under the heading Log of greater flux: 1.19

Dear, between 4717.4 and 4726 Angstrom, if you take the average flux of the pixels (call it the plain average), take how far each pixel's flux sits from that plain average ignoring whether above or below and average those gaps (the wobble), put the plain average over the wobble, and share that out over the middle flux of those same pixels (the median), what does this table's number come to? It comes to 0.32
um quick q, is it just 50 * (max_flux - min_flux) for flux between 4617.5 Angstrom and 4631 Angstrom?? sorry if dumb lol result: 334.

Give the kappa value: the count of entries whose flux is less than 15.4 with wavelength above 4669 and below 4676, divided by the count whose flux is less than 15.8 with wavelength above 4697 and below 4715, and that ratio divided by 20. 0.017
